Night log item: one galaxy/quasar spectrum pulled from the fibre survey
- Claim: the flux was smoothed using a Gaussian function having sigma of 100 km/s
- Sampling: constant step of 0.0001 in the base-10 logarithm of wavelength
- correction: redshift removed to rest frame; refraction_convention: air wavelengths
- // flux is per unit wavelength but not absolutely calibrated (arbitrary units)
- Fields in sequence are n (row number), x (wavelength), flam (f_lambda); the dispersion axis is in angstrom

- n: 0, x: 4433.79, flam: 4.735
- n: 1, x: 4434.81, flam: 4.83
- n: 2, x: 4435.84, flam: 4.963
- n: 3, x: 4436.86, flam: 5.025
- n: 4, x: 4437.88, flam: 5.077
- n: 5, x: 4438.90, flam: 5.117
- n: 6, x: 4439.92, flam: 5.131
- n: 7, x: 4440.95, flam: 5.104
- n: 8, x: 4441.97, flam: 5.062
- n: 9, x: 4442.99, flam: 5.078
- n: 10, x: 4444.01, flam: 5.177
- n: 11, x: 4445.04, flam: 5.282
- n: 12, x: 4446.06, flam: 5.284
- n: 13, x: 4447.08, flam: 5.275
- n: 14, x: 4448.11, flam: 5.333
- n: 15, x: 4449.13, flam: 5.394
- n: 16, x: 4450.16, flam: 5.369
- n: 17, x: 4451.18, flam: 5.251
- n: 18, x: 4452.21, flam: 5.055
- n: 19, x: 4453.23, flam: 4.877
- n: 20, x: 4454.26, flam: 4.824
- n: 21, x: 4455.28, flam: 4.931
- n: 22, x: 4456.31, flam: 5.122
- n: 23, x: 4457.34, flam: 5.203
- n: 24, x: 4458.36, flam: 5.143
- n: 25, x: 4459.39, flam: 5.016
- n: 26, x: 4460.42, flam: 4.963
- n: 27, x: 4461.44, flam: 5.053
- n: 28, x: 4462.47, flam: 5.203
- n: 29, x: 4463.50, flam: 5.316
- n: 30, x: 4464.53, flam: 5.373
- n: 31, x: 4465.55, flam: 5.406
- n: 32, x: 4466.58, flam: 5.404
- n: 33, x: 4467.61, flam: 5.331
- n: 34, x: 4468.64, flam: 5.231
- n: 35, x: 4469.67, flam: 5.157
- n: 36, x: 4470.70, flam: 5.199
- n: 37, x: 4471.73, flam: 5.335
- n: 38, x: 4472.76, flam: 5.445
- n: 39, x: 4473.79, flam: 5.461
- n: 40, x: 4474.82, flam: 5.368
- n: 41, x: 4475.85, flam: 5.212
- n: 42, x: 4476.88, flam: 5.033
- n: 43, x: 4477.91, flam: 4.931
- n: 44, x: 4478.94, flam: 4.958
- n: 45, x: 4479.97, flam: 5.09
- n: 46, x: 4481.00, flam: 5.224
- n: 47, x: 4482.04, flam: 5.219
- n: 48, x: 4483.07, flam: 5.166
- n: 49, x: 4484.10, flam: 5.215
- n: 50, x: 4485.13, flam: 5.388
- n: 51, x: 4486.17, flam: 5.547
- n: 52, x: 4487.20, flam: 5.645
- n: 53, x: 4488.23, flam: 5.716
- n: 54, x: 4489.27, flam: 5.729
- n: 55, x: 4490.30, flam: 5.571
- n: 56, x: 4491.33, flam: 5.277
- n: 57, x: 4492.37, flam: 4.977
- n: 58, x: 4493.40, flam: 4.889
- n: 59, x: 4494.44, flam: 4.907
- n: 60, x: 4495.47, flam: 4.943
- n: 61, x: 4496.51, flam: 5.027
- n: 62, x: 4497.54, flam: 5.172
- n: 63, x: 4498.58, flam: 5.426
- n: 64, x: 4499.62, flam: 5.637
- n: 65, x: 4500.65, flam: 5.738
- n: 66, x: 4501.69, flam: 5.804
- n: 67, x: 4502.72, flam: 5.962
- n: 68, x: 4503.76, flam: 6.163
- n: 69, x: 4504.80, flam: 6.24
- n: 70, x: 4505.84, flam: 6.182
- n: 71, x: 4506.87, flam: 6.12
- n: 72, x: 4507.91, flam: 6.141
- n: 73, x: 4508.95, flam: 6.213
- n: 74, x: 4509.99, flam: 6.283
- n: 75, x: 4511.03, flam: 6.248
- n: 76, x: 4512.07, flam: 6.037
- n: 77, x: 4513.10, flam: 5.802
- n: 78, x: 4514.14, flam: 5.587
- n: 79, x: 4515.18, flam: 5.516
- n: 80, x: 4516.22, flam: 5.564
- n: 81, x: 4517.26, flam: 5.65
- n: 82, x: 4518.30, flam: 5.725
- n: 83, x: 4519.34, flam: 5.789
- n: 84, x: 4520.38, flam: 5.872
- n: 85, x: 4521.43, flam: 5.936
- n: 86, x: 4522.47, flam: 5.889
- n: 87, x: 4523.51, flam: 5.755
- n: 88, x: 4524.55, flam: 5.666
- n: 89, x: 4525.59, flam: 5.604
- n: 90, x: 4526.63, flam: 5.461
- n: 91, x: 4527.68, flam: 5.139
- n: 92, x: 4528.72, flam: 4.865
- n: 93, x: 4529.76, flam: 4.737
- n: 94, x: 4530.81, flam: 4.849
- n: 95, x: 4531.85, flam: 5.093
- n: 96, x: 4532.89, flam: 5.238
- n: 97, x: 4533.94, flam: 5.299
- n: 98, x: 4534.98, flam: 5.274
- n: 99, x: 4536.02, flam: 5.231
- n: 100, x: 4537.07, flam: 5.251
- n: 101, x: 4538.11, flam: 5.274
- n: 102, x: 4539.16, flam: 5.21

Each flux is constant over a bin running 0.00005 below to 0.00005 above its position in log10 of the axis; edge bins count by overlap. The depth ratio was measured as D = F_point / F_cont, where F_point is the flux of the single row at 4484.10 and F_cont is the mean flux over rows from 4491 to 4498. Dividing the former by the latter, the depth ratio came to 1.04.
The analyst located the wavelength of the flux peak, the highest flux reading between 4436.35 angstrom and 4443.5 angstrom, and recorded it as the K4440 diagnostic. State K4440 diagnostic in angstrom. 4439.92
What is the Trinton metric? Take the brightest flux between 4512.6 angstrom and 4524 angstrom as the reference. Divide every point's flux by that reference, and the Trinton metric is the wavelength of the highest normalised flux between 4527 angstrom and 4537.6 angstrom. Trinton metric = 4533.94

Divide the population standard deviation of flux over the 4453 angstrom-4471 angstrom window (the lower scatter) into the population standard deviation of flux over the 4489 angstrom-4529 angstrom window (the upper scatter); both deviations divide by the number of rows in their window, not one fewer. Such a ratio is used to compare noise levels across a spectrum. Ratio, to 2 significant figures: 2.4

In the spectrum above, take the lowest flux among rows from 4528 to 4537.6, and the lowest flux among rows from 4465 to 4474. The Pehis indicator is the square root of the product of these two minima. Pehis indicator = 4.9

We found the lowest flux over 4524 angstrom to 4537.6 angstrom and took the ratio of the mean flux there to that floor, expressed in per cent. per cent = 110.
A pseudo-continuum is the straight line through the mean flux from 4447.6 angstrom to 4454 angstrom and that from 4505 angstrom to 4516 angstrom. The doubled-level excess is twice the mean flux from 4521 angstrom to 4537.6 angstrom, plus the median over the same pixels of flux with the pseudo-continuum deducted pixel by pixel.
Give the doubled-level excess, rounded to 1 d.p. 9.6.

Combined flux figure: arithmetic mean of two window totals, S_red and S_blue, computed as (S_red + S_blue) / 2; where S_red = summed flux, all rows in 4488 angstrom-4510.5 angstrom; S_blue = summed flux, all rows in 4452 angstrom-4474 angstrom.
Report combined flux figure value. 119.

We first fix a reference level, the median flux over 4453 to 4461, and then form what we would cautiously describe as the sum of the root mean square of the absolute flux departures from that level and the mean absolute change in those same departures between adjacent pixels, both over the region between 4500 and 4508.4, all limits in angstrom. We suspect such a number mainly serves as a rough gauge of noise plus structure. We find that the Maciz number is 1.16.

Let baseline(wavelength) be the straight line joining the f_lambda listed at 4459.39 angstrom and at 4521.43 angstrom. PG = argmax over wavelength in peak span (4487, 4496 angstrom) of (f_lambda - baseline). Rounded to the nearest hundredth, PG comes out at 4488.23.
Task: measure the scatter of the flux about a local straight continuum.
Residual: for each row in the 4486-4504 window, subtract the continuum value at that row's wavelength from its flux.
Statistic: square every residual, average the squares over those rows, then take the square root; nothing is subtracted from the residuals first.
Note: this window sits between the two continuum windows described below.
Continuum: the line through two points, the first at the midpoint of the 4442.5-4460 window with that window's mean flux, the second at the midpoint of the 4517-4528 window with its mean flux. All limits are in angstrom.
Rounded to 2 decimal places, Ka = 0.37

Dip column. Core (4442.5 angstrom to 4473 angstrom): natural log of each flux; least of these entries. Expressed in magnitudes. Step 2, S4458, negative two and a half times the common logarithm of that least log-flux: -0.492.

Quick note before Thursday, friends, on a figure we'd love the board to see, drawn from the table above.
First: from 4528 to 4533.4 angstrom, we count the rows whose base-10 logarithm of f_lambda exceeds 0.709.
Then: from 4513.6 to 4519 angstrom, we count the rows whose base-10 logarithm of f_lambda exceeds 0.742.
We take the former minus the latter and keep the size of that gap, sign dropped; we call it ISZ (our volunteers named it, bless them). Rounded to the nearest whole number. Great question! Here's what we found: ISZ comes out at 3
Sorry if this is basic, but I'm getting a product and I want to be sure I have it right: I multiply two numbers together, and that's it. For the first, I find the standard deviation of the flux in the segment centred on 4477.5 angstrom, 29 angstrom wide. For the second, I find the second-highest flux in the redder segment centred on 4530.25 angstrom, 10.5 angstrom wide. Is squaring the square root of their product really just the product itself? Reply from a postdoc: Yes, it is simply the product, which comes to 1.1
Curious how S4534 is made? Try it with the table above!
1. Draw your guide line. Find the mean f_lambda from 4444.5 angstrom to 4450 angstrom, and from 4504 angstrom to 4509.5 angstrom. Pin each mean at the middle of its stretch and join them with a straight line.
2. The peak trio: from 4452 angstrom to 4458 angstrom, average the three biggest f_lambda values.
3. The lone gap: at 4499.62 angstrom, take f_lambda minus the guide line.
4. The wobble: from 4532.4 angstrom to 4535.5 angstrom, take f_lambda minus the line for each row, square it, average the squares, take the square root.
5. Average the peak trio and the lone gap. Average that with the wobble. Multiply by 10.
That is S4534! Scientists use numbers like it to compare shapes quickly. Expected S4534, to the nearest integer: 18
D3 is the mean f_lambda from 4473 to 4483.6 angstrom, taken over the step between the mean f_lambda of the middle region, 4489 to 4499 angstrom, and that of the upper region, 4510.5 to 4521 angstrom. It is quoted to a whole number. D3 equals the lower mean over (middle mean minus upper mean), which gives -9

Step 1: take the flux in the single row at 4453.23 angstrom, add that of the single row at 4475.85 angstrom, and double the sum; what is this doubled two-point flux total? 20.2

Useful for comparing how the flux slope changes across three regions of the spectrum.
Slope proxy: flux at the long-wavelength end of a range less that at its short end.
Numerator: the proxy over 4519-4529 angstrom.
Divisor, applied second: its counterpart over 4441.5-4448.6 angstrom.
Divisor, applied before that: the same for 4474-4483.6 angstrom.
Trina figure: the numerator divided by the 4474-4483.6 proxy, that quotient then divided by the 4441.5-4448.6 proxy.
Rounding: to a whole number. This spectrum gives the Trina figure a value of 17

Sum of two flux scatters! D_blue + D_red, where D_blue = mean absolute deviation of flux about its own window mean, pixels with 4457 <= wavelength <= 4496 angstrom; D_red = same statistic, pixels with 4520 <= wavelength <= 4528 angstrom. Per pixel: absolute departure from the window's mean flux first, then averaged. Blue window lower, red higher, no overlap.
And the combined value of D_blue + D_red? 0.38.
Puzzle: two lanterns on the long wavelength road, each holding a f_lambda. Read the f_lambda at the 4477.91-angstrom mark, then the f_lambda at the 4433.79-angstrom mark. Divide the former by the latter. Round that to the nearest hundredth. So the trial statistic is 1.04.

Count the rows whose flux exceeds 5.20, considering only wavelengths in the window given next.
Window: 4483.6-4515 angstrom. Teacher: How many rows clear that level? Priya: 24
